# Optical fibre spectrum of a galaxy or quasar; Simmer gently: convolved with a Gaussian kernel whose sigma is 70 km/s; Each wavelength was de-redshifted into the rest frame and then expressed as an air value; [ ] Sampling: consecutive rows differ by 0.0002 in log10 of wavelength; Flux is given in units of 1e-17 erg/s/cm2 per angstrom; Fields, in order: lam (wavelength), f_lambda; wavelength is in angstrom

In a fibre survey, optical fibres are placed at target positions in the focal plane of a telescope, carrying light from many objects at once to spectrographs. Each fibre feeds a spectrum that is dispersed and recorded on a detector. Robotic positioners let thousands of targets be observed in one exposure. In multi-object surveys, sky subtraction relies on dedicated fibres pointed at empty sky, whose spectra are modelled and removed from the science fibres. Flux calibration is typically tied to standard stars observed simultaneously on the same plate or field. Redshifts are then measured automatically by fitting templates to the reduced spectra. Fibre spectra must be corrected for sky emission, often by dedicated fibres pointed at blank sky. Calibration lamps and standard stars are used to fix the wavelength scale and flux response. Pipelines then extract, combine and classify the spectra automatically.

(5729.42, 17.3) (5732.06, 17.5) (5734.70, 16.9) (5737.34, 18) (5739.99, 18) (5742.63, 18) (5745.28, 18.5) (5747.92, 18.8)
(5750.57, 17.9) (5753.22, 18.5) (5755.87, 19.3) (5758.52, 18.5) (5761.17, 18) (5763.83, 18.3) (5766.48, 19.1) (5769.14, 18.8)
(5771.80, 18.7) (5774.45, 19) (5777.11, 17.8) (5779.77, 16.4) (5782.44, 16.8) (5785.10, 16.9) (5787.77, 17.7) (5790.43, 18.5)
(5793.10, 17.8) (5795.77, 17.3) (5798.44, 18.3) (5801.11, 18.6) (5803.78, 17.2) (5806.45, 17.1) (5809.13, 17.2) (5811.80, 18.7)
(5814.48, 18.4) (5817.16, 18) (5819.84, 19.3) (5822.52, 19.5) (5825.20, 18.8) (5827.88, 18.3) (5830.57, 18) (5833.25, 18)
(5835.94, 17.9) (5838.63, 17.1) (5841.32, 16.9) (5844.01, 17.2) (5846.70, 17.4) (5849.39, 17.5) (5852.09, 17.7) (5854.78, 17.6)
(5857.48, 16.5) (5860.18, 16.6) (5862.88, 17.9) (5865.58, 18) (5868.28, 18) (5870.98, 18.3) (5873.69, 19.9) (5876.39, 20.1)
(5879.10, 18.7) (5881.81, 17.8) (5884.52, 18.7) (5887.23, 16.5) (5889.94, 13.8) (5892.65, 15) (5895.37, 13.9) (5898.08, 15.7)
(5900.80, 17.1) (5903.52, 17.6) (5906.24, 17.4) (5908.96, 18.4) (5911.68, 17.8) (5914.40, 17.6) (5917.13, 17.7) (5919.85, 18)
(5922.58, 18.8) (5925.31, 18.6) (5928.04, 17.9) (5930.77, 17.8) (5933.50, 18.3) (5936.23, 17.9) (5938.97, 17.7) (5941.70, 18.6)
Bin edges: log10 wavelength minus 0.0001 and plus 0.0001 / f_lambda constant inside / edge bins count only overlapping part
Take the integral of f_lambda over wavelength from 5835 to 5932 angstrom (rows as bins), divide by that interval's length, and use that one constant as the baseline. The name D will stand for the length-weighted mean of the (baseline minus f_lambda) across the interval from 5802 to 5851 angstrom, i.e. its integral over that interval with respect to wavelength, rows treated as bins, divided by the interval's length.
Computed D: -0.44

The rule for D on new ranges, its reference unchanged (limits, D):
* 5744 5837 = -0.69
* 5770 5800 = -0.29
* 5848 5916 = 0.12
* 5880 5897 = 1.46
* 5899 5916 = -0.12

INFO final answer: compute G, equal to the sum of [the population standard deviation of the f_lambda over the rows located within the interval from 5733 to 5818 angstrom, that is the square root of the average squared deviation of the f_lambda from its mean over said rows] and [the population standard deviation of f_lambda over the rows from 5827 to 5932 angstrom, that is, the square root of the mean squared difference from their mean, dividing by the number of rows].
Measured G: 2.0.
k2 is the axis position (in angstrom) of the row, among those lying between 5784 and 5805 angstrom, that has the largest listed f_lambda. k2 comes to 5801.11 angstrom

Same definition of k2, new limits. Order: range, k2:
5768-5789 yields 5774.45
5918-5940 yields 5922.58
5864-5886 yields 5876.39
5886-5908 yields 5903.52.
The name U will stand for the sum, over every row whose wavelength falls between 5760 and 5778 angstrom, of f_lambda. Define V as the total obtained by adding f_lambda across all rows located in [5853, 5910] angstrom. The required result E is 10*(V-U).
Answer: 2338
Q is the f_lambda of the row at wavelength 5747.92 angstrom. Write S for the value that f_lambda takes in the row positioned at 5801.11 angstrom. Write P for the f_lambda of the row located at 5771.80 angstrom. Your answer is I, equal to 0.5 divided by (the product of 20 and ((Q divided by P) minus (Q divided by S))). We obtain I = -4.6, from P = 18.7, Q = 18.8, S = 18.6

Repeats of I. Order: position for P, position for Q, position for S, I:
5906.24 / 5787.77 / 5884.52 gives 0.4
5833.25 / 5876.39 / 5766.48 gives 0.4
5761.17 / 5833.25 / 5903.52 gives -1.1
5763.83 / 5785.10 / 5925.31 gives 1.7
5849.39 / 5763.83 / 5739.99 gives 0.9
